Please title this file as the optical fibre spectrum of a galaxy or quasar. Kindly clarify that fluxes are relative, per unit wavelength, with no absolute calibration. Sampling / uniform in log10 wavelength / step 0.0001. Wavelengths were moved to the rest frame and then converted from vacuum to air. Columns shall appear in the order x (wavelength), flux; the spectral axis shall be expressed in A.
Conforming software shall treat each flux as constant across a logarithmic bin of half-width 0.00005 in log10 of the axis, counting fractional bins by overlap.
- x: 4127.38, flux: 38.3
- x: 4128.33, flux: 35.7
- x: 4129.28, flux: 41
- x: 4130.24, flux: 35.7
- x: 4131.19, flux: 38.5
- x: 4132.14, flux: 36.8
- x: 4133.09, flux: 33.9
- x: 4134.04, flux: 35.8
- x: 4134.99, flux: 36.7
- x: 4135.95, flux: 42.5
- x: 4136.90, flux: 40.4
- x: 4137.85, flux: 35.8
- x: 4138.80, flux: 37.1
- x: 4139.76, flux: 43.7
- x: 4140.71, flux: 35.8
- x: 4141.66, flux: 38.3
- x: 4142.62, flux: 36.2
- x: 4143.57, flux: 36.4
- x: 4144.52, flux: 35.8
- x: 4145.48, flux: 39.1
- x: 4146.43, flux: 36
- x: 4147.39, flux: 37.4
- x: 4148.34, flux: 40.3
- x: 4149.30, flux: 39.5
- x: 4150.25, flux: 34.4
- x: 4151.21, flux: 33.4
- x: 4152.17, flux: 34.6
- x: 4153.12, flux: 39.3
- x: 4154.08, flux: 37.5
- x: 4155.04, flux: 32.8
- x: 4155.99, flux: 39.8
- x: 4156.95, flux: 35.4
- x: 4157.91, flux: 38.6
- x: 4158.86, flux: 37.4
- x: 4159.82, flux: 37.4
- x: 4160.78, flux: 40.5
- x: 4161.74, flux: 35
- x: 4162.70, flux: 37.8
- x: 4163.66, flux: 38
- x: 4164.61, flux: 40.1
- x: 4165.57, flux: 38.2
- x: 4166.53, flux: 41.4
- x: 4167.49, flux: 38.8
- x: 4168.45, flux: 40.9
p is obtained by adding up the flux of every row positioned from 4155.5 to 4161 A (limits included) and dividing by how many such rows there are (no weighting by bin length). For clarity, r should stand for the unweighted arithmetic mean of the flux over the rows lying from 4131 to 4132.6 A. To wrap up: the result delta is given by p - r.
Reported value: 0.5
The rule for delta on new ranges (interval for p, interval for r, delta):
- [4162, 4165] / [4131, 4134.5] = 2.4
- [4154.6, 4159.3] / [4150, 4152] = 2.9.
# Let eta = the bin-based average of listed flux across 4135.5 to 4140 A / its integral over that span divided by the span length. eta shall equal 39.7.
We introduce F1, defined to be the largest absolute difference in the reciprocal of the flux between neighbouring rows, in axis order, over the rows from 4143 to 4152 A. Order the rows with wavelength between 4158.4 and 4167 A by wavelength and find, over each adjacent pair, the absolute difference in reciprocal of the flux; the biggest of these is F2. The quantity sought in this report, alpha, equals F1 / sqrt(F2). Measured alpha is 0.060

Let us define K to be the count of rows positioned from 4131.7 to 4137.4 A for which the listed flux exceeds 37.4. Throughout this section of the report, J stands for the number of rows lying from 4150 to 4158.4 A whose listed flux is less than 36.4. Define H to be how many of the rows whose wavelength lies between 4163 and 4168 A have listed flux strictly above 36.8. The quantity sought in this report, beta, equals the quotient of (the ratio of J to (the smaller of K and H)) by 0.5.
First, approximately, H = 5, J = 5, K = 2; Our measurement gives 5.0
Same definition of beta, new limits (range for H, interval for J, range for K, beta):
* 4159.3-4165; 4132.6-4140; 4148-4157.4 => 1.2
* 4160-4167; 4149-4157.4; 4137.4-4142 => 5.0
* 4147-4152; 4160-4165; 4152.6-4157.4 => 0.7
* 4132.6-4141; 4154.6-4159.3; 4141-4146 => 2.0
